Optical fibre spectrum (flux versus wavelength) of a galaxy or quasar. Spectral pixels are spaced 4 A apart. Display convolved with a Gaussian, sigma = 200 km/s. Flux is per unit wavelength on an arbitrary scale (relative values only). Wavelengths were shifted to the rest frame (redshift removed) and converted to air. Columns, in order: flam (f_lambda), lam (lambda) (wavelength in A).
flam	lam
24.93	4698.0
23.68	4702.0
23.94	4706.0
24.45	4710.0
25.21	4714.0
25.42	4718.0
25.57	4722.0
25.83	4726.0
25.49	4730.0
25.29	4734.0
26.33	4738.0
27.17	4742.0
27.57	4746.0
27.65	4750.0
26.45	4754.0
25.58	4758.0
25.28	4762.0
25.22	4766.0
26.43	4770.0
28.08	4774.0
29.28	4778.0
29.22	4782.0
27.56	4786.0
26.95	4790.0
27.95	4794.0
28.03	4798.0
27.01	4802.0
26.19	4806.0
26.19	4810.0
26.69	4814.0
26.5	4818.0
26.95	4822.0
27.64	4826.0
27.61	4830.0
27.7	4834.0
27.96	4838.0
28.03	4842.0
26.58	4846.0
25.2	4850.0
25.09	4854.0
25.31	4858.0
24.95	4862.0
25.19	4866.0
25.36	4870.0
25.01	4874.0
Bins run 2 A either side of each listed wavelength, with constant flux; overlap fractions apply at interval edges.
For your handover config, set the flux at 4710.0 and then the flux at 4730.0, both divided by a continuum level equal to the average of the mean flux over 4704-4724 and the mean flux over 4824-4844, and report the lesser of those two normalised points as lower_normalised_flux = 0.93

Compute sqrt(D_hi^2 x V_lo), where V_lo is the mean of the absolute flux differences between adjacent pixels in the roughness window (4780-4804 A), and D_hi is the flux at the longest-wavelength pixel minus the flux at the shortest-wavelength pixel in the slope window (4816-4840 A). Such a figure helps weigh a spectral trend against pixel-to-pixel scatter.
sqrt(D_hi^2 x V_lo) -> 1.4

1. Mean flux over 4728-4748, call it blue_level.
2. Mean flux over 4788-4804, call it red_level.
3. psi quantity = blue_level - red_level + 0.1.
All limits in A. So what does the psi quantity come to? -1.0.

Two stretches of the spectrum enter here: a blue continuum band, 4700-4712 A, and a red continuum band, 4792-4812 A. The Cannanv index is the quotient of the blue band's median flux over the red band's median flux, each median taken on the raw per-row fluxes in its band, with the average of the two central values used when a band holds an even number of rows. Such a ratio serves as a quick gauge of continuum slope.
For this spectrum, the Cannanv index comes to 0.89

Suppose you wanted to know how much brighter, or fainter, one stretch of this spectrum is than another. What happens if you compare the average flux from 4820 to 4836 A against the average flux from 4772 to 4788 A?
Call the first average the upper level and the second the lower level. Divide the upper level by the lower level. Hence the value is 0.96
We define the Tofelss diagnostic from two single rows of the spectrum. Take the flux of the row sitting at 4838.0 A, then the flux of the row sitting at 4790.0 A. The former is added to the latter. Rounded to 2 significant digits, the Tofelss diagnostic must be 55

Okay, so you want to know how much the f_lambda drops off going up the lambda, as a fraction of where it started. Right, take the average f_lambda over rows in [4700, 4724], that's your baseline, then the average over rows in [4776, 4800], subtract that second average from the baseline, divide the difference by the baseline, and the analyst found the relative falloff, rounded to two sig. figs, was -0.14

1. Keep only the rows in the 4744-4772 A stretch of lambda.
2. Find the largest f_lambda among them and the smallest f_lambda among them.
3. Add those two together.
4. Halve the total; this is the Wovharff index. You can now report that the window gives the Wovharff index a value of 26.4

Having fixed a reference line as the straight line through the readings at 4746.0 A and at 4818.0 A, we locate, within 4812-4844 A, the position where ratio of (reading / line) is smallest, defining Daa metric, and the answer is 4818.0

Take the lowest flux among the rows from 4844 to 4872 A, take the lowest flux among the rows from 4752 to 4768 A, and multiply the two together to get 629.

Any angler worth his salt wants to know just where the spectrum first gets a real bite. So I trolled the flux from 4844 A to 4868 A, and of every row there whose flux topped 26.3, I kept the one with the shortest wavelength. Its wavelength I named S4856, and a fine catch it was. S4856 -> 4846.0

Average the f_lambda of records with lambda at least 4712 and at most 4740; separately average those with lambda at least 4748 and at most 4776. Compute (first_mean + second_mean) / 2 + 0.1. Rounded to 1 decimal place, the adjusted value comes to 26.1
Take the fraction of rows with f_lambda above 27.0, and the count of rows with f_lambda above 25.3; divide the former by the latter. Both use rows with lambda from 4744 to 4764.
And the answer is 0.10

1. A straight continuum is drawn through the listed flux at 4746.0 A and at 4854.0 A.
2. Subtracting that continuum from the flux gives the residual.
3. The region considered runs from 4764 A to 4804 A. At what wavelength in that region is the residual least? 4766.0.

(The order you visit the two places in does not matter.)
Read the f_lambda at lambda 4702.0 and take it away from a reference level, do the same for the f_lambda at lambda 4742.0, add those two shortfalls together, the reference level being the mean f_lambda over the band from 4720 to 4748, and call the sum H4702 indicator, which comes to 1.5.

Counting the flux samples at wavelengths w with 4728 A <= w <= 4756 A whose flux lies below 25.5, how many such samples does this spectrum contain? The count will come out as 2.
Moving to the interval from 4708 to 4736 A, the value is 5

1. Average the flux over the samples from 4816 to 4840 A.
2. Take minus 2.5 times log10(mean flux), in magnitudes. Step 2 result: -3.594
